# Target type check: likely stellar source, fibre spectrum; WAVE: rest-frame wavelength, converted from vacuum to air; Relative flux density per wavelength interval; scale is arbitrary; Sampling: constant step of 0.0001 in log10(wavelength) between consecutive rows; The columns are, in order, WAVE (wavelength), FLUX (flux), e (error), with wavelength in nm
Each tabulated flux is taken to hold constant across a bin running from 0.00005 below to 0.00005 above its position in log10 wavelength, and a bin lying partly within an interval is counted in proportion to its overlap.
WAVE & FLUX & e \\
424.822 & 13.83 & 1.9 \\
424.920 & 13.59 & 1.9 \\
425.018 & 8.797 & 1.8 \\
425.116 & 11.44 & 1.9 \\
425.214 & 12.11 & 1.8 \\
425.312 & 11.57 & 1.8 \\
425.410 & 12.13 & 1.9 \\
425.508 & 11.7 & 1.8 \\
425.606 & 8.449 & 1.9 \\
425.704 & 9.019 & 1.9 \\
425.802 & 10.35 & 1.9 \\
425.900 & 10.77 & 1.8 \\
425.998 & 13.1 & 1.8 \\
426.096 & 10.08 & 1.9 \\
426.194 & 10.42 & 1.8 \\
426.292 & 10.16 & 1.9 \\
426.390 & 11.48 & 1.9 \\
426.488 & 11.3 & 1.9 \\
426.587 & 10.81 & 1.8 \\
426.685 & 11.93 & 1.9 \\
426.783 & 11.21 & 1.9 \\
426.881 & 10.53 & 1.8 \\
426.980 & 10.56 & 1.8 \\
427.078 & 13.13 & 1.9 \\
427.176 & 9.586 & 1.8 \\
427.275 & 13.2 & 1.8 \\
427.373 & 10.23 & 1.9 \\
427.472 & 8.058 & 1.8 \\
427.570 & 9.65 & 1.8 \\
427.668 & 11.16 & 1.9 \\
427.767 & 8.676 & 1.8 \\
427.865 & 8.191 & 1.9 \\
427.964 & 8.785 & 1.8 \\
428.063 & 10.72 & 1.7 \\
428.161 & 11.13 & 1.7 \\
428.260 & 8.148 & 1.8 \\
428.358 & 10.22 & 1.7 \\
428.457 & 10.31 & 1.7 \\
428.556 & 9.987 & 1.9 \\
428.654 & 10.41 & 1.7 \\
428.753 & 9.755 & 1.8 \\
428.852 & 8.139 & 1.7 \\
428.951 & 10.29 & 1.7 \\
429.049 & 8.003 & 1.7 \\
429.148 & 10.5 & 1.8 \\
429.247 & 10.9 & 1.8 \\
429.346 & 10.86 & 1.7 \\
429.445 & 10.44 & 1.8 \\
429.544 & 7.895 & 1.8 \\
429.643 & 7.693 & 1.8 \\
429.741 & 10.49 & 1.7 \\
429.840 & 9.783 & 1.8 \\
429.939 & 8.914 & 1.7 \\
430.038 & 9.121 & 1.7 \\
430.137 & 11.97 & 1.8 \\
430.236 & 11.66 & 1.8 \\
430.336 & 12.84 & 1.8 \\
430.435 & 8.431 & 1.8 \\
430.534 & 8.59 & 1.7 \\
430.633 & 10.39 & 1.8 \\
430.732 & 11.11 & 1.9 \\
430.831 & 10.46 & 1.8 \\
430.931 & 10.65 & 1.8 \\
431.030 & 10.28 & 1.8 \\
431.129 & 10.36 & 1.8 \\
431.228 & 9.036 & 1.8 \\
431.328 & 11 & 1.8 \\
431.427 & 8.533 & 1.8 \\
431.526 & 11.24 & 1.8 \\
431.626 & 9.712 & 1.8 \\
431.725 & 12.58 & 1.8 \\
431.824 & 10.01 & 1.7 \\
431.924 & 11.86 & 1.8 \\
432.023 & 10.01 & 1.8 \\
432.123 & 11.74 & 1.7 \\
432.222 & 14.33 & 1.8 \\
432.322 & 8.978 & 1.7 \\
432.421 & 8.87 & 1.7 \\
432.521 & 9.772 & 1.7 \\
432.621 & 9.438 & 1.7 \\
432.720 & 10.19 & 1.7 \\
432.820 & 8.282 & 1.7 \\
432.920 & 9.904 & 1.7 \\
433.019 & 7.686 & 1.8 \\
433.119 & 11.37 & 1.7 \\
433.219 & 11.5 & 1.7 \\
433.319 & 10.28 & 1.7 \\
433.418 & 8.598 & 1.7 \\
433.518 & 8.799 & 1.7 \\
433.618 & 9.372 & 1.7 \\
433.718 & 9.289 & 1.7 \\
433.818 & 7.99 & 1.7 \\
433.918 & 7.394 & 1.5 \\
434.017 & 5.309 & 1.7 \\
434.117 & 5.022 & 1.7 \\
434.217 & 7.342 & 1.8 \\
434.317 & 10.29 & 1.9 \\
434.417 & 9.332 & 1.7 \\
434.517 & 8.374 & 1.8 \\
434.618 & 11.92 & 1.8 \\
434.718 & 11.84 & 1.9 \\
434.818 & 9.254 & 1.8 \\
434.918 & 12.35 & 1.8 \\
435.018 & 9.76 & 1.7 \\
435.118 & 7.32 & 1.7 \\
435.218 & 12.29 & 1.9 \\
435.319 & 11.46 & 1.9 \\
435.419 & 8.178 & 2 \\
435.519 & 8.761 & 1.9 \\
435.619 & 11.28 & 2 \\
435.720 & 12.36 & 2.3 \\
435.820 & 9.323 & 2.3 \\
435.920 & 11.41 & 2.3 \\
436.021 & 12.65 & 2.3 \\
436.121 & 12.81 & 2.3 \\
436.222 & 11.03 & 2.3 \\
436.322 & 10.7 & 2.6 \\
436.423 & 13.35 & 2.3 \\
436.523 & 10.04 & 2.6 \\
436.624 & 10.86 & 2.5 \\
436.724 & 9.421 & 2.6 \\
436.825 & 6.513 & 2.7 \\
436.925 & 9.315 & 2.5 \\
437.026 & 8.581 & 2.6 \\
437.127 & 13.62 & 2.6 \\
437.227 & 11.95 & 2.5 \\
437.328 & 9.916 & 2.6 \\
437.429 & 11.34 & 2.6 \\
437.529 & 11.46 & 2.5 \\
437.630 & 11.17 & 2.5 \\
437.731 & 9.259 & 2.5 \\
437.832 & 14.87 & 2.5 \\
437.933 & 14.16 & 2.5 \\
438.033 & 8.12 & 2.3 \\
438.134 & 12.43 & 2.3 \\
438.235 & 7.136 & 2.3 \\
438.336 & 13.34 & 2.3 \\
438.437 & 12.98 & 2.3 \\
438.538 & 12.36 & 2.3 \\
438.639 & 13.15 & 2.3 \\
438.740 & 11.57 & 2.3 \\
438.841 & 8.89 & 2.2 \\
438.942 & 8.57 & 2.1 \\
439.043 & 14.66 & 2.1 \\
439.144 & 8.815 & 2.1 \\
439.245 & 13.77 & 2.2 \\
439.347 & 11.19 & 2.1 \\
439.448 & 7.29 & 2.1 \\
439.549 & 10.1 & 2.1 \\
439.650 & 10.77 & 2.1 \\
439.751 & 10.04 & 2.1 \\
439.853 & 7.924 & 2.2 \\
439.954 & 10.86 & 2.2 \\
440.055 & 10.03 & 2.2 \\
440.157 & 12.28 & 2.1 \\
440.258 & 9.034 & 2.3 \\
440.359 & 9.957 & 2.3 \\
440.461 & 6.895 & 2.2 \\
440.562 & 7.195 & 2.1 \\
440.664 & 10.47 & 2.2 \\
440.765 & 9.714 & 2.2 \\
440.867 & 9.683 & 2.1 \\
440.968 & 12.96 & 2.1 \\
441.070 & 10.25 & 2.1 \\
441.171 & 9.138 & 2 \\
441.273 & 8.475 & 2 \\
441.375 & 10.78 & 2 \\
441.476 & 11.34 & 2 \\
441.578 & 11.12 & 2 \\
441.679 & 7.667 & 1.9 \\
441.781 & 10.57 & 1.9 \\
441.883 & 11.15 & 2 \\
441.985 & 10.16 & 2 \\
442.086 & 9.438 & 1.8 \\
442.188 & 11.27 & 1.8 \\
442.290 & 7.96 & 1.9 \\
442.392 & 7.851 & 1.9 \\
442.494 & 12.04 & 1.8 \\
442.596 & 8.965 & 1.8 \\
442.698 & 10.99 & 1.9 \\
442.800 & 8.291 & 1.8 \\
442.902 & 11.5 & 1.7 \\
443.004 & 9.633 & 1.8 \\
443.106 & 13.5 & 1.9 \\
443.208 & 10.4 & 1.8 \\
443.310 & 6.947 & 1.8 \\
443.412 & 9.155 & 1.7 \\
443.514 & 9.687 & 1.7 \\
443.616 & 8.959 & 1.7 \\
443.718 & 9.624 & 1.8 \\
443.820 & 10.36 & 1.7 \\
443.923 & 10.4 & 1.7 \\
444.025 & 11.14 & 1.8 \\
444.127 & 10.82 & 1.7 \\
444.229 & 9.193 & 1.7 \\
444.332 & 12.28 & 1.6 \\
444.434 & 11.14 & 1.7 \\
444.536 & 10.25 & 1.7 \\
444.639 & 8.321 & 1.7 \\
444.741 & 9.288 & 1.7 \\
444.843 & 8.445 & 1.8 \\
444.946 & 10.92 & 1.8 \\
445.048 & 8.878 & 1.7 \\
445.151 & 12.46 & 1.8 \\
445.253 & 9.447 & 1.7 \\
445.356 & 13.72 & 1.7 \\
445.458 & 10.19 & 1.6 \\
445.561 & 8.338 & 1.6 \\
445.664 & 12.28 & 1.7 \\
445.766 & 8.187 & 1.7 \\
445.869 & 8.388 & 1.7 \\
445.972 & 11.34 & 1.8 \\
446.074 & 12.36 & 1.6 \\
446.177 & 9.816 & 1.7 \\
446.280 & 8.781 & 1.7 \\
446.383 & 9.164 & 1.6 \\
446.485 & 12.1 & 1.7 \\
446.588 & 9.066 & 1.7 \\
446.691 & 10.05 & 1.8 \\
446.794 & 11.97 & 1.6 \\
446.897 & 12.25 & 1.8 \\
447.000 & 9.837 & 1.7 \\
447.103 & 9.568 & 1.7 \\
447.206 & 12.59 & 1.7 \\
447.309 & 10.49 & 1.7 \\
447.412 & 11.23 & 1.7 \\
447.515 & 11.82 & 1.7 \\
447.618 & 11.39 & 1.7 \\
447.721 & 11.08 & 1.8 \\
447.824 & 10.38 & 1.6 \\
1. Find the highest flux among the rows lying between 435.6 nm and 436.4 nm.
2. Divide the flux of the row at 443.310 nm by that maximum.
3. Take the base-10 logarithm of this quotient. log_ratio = -0.27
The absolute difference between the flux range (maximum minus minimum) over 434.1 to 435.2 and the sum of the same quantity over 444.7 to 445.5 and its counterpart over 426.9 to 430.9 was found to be 3.5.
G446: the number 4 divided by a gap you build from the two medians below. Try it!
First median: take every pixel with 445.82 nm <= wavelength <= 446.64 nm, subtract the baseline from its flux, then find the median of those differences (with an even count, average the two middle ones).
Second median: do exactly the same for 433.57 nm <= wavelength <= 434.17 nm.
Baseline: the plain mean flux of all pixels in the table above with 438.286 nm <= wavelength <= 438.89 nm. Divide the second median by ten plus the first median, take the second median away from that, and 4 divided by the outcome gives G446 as 1.1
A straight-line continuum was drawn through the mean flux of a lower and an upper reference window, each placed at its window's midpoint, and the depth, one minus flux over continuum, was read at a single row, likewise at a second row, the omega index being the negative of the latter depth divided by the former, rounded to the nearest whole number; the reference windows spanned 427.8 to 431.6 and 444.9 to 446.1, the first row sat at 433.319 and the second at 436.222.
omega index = -4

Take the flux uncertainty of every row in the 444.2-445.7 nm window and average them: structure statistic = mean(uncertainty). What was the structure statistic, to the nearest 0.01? 1.70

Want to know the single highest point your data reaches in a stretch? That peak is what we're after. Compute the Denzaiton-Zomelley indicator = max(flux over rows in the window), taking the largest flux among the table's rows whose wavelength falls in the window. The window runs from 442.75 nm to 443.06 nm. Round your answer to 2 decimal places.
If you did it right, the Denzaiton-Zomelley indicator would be 11.50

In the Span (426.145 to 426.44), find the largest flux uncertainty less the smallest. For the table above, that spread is 0.100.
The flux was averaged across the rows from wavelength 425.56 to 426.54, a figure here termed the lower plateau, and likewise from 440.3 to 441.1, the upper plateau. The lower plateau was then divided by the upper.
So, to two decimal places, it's 1.09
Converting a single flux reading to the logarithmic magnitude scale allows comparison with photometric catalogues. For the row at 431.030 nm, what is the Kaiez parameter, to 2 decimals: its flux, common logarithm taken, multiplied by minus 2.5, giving -2.53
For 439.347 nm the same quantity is -2.62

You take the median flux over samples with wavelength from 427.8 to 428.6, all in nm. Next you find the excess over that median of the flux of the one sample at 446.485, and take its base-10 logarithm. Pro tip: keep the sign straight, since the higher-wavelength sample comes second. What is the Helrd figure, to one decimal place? 0.3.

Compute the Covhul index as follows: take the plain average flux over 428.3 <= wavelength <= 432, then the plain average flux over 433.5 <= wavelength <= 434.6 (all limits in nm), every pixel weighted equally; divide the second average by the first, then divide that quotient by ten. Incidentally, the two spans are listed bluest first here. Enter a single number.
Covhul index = 0.080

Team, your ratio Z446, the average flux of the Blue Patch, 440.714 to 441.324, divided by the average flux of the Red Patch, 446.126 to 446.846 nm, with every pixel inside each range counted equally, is 0.99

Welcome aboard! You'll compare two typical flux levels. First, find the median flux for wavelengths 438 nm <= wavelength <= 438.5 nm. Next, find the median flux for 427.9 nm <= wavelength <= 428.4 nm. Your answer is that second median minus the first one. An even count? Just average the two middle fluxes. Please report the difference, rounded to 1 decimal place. -2.2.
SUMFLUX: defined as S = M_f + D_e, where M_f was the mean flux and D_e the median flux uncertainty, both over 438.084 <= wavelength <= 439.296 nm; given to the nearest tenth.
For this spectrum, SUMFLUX 13.8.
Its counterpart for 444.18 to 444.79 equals 11.8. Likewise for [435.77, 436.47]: 13.9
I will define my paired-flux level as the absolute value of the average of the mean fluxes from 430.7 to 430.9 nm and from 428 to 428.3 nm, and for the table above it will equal 10.4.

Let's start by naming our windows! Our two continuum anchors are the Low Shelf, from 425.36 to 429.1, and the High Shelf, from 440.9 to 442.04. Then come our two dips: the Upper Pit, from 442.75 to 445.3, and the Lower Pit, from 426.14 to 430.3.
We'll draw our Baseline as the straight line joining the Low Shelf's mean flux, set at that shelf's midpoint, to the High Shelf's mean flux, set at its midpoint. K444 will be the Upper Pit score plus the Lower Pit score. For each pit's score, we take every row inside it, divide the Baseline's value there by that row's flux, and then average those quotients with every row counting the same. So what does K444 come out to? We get 2.08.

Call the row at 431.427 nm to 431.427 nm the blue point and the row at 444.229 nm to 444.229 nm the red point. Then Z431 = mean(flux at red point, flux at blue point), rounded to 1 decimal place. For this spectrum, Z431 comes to 8.9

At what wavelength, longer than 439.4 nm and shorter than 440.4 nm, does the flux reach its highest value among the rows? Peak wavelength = 440.157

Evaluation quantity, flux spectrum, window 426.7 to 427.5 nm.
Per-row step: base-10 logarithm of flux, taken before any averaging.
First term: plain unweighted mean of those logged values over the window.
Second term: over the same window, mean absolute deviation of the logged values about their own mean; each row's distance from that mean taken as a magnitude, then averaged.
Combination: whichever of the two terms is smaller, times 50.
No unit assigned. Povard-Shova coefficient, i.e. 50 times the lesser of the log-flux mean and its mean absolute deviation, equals 2.52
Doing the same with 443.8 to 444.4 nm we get 1.45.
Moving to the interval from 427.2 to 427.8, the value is 2.91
